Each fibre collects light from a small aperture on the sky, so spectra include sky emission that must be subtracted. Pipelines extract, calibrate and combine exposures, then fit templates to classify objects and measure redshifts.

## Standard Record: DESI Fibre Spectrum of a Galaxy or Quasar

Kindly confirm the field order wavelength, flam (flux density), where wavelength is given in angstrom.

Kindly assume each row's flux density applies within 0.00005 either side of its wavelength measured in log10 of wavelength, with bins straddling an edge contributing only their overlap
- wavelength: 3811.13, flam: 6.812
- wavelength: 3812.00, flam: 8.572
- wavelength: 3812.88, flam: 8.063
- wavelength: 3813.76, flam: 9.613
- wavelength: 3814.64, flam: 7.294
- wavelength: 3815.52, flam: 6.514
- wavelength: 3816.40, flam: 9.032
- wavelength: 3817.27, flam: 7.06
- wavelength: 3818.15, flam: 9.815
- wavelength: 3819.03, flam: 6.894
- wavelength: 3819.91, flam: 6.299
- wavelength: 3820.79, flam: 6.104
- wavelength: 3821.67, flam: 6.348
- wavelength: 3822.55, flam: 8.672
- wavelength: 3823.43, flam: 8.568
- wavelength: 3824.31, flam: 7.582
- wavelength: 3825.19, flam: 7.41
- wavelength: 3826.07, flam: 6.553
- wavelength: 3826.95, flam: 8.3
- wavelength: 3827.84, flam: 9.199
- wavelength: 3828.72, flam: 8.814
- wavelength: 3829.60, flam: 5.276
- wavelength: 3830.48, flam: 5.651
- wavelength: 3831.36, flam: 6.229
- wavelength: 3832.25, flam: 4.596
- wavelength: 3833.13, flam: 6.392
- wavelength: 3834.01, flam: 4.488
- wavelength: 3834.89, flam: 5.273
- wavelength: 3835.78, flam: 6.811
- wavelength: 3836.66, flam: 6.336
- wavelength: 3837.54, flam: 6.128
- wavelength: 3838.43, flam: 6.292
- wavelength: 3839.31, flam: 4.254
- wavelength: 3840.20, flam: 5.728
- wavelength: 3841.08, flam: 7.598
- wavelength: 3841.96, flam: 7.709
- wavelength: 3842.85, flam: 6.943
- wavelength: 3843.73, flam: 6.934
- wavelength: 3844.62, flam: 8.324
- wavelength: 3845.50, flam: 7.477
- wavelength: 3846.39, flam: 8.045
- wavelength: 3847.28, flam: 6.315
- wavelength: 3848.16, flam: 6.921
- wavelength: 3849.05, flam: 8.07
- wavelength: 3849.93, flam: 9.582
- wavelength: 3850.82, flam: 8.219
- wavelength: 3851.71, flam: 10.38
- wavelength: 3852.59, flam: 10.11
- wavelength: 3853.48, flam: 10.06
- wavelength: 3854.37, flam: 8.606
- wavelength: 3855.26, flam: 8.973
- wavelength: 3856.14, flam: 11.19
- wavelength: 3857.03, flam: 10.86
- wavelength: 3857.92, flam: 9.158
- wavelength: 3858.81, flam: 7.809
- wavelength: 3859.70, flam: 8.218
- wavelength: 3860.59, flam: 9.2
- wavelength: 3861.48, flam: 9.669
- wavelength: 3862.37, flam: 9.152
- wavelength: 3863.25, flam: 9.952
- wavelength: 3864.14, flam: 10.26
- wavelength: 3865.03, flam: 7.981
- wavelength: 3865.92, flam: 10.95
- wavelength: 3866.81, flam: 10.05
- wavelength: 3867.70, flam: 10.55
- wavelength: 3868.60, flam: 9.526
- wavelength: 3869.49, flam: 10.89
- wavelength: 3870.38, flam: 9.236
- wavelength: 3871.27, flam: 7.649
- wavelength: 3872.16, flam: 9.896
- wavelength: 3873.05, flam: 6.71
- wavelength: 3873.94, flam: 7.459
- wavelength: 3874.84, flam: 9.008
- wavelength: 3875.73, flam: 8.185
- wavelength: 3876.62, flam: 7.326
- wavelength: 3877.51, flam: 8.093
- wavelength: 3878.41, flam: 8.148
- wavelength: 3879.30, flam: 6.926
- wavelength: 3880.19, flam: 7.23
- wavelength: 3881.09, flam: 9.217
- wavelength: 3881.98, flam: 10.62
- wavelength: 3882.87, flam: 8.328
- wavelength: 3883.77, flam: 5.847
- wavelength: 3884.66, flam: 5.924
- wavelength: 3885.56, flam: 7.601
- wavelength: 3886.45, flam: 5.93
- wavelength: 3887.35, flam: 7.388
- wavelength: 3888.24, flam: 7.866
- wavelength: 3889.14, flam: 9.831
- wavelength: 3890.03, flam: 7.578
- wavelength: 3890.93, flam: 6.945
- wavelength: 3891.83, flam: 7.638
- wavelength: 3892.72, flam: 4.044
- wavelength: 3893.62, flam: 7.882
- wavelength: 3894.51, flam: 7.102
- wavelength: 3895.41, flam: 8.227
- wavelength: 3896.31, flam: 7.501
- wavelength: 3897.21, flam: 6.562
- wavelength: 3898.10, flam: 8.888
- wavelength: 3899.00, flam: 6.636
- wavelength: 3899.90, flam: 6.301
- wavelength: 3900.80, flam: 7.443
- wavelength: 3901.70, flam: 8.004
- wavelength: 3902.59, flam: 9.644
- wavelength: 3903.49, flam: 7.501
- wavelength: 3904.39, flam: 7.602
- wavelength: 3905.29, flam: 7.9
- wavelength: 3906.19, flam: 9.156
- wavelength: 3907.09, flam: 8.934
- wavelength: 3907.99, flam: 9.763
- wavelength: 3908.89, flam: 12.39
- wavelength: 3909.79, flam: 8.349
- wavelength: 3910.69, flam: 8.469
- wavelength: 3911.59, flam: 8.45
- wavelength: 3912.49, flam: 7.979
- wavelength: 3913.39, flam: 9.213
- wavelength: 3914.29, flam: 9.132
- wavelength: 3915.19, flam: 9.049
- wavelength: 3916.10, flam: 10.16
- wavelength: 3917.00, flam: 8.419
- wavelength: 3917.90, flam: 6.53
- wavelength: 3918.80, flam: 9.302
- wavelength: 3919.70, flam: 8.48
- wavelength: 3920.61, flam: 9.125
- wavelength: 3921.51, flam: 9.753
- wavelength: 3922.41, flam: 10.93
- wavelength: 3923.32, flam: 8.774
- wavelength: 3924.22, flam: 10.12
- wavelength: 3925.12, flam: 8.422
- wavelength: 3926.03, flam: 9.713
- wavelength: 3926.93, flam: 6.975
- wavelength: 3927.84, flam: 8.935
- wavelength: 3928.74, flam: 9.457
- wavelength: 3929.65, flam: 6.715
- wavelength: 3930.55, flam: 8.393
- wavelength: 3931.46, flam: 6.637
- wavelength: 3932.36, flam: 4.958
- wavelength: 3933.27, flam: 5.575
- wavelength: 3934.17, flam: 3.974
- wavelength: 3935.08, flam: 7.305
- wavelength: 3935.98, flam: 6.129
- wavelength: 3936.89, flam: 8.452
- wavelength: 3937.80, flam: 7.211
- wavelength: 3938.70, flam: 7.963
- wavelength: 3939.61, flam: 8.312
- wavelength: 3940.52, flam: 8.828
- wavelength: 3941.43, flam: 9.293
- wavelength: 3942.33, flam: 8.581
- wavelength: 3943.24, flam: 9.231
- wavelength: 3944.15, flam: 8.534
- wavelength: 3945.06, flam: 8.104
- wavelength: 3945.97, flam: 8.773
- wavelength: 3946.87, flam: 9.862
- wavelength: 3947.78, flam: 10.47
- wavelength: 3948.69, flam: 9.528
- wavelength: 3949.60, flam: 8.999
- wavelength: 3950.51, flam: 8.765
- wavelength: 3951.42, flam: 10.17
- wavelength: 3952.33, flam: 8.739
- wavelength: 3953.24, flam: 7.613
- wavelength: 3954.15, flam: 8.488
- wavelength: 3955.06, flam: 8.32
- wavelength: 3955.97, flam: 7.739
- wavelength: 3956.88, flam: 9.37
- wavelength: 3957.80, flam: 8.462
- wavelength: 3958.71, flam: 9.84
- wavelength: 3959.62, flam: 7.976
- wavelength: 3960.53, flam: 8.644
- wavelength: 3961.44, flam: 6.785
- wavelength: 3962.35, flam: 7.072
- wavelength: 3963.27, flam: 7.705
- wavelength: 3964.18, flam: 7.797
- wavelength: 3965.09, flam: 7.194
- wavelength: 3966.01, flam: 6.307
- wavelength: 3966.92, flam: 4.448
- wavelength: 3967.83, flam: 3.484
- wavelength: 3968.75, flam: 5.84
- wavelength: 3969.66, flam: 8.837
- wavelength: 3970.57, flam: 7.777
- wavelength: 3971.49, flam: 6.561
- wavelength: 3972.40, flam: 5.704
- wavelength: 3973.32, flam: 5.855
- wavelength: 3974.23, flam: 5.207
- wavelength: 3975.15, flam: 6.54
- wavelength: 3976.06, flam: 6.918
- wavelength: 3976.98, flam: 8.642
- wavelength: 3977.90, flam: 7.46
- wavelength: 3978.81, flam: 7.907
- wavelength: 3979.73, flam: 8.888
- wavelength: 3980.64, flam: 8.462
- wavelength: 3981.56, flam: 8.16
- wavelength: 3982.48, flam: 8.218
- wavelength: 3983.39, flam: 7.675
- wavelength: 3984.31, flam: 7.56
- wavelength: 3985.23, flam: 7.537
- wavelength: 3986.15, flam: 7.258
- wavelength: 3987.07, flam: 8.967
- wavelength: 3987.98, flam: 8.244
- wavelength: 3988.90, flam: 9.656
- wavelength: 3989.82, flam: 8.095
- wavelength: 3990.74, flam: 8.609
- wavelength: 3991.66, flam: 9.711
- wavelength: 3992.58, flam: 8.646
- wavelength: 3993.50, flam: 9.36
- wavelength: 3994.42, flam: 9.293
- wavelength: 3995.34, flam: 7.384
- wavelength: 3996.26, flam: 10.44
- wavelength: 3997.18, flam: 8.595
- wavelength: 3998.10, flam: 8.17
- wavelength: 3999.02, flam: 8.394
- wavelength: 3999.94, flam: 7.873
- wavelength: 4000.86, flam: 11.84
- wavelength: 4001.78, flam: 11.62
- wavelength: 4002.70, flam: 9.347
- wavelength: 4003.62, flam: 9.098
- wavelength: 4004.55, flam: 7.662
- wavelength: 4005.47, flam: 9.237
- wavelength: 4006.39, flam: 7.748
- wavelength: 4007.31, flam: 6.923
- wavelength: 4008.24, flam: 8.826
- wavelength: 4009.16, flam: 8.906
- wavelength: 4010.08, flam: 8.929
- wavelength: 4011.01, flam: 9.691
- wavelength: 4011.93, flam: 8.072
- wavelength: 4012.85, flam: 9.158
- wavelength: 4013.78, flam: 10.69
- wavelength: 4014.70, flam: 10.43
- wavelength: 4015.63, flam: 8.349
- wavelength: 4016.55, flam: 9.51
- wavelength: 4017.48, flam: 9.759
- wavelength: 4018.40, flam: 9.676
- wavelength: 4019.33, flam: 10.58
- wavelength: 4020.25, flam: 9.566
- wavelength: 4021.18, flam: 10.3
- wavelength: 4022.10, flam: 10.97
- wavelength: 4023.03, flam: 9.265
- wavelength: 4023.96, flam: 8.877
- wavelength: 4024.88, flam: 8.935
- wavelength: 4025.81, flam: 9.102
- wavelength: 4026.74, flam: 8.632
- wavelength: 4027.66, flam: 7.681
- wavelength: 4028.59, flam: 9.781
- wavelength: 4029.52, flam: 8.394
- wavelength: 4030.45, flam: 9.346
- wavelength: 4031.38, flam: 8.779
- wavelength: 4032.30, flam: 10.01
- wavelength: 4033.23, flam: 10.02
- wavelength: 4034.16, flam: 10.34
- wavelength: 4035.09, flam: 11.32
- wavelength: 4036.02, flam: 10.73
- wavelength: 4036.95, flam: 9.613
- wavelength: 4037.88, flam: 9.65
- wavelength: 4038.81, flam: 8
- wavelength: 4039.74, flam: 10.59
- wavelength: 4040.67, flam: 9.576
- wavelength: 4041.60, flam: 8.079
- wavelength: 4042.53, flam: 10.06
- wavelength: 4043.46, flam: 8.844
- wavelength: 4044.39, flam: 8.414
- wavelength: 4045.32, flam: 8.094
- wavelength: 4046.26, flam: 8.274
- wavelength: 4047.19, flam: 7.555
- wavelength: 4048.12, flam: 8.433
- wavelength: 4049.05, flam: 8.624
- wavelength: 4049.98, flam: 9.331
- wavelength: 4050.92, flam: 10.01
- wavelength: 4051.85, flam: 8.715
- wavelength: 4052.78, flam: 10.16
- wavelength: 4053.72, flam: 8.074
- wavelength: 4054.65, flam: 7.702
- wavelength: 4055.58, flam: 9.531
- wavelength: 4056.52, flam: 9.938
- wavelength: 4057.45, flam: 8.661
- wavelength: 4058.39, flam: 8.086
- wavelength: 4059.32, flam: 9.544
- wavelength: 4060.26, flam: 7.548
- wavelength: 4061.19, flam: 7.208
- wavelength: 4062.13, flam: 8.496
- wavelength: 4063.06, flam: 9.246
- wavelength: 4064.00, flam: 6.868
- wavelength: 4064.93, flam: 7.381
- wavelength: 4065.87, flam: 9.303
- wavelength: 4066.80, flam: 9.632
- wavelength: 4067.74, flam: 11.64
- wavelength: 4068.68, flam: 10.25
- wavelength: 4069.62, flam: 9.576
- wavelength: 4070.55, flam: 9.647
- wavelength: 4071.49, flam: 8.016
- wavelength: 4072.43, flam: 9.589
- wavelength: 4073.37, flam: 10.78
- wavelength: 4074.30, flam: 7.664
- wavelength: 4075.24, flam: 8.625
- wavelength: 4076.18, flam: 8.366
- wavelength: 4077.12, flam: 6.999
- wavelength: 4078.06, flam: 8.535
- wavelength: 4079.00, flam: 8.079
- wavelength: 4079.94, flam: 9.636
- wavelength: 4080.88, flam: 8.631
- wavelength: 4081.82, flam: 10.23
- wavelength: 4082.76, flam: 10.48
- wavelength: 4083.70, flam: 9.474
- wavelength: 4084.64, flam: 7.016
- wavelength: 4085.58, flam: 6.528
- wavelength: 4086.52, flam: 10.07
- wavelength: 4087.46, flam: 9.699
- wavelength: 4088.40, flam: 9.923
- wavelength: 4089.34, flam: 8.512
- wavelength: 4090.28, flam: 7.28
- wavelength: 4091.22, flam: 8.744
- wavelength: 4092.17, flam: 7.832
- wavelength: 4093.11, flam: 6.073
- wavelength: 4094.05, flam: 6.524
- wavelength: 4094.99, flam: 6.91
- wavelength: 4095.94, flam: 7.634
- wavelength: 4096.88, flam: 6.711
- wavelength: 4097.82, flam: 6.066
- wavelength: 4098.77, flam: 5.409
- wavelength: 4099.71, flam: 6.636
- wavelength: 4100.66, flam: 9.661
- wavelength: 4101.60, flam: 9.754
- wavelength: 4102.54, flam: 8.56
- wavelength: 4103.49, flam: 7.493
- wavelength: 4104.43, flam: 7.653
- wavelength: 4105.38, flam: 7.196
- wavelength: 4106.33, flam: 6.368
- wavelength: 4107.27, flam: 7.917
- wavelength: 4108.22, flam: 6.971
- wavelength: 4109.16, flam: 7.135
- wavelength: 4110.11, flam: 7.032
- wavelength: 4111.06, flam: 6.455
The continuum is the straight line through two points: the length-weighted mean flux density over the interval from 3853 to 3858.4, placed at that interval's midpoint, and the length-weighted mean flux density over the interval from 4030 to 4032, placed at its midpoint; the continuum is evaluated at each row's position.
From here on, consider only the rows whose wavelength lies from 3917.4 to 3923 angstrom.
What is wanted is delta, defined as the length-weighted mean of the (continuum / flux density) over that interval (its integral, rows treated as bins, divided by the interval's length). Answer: 1.09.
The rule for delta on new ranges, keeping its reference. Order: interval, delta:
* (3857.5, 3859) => 1.14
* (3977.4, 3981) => 1.15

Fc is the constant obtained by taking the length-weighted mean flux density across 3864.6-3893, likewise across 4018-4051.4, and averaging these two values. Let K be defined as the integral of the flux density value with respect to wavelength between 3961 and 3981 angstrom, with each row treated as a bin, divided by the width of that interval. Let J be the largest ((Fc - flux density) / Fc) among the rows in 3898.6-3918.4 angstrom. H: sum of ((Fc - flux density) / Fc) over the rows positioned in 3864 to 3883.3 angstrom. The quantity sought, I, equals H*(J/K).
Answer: -0.01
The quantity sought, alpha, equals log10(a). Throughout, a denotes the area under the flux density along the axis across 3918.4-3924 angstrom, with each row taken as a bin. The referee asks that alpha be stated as 1.72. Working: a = 53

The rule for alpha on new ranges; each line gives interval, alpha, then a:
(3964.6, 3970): 1.51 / 32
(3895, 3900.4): 1.60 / 40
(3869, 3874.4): 1.67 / 47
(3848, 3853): 1.65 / 45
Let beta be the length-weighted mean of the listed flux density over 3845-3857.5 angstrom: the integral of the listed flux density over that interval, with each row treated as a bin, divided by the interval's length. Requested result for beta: 8.91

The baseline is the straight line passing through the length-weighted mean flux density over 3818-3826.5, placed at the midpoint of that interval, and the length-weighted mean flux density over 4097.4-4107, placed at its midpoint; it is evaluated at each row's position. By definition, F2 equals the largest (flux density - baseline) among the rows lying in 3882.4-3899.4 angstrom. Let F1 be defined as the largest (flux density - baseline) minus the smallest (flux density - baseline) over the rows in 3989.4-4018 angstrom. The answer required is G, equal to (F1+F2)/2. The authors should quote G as 3.7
